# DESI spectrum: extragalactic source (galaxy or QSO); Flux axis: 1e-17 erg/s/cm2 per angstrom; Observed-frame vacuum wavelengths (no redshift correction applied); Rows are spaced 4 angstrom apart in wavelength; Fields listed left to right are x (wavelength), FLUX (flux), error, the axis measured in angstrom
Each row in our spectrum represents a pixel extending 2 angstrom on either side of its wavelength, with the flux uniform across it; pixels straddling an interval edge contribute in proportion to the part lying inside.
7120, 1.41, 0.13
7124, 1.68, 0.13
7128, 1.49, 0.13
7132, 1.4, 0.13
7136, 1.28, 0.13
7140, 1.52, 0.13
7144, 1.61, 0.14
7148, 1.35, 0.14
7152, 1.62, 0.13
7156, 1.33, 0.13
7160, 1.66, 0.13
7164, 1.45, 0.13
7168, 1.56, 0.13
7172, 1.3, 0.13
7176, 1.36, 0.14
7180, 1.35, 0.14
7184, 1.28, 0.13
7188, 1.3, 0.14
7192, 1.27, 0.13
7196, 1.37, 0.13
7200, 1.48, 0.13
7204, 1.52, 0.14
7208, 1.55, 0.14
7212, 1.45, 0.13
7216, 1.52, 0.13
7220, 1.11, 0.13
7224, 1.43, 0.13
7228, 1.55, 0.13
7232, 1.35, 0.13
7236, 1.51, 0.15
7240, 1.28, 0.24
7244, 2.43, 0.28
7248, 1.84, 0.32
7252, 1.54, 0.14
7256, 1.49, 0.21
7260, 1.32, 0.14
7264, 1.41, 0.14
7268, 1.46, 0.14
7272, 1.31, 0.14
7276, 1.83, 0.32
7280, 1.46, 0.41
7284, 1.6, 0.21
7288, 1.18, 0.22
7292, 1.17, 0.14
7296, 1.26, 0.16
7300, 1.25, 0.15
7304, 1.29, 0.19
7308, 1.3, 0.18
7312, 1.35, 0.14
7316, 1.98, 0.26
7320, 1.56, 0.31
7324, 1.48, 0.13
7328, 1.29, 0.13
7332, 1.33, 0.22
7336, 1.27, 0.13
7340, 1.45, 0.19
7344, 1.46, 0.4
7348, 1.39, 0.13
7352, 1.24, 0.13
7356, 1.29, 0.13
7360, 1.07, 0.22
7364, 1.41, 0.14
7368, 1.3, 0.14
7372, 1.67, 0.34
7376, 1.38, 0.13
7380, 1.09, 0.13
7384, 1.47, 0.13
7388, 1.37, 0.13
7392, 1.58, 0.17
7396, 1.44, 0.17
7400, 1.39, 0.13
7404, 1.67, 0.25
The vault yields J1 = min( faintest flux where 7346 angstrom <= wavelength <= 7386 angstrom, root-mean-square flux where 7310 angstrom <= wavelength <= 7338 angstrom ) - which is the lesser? 1.07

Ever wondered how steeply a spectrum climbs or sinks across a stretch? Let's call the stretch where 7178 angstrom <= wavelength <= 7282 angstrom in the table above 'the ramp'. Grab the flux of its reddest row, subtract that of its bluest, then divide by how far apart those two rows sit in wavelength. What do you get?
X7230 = 0.0011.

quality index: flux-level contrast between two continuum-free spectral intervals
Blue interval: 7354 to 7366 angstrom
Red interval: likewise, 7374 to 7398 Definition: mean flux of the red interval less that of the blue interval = 0.13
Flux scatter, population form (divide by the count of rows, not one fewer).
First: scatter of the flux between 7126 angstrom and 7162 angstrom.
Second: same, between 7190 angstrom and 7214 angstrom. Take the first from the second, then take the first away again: -0.17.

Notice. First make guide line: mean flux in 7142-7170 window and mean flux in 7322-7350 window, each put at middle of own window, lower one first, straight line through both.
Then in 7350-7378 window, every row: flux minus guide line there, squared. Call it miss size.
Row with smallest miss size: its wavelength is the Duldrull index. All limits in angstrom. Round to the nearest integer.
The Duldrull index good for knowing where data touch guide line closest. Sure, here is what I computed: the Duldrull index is 7376 angstrom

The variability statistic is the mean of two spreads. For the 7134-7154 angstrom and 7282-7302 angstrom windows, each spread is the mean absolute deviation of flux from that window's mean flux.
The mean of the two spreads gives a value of 0.13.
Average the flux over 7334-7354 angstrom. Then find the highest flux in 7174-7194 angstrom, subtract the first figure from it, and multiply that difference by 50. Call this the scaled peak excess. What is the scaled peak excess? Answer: 0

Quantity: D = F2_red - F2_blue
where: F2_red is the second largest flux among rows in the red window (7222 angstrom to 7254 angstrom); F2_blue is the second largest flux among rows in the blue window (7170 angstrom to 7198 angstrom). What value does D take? 0.48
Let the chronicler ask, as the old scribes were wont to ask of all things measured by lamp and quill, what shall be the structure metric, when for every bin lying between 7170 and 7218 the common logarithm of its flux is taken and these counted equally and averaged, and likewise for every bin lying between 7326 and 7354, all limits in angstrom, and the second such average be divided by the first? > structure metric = 0.89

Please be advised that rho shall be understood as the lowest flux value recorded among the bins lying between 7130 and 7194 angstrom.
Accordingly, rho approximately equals 1.27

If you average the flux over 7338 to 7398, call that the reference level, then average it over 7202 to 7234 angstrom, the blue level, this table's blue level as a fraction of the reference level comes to 1.04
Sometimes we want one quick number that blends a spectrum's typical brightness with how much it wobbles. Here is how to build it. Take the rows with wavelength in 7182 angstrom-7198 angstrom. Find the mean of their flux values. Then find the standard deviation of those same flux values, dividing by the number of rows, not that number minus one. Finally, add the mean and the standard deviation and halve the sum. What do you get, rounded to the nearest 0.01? 0.67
